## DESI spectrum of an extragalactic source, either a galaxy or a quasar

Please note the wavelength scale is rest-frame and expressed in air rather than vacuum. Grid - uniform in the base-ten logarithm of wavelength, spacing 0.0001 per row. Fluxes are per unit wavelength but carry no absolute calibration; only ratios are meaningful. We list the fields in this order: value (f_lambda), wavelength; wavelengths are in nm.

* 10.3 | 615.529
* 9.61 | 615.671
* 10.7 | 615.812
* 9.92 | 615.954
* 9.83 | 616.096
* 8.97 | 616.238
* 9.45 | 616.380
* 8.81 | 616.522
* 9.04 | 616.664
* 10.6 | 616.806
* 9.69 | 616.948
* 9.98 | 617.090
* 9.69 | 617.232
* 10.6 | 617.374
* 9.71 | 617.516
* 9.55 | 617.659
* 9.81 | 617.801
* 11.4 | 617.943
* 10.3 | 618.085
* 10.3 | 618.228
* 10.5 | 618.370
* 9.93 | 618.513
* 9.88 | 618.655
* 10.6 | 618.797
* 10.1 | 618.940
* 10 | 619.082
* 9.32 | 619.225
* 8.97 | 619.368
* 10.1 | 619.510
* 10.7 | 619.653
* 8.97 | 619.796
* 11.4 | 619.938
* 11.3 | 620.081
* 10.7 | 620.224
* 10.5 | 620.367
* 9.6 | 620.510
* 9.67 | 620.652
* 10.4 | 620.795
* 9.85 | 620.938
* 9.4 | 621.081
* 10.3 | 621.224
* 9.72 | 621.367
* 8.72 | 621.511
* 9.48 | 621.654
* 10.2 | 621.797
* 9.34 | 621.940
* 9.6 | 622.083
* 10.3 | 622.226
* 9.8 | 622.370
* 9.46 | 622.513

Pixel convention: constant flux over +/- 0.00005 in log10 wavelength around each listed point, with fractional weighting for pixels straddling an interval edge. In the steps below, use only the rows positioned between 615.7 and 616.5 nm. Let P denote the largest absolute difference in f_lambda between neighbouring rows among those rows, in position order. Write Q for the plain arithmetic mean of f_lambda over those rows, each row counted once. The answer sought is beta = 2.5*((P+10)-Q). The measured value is 2.7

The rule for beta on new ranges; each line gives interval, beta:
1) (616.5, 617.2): 4.8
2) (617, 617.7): 2.5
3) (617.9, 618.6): 1.5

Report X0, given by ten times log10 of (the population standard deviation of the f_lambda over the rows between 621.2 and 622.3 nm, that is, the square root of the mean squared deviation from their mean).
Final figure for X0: -2.9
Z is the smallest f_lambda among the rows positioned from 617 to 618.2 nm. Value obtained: 9.55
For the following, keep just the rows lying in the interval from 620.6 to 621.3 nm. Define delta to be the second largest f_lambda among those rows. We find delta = 10.3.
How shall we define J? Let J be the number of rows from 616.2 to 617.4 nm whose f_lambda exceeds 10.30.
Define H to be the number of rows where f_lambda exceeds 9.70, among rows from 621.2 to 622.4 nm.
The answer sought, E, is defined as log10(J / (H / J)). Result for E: -0.10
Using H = 5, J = 2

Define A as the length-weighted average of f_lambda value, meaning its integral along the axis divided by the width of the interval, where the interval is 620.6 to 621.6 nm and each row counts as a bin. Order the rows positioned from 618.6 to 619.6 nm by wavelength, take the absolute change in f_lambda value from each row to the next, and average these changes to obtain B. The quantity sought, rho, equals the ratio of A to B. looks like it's 17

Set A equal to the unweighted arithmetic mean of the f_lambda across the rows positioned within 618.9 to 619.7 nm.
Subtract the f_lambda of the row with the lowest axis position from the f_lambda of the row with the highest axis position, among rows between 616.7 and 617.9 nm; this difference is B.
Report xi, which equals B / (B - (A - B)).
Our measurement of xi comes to 0.07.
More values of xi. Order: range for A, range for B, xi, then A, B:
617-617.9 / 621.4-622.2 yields -0.11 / 9.9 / 0.9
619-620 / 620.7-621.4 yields 0.06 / 9.9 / -0.7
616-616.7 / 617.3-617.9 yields 0.07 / 9.2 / -0.8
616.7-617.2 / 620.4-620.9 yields -0.09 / 10.1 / 0.8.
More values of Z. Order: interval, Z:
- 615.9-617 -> 8.81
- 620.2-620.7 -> 9.6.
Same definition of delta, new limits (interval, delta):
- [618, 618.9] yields 10.5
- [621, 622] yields 10.2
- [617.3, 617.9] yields 9.81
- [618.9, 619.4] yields 10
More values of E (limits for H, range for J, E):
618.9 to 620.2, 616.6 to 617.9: -0.18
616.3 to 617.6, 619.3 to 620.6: 0.80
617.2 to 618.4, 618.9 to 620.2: 0.11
